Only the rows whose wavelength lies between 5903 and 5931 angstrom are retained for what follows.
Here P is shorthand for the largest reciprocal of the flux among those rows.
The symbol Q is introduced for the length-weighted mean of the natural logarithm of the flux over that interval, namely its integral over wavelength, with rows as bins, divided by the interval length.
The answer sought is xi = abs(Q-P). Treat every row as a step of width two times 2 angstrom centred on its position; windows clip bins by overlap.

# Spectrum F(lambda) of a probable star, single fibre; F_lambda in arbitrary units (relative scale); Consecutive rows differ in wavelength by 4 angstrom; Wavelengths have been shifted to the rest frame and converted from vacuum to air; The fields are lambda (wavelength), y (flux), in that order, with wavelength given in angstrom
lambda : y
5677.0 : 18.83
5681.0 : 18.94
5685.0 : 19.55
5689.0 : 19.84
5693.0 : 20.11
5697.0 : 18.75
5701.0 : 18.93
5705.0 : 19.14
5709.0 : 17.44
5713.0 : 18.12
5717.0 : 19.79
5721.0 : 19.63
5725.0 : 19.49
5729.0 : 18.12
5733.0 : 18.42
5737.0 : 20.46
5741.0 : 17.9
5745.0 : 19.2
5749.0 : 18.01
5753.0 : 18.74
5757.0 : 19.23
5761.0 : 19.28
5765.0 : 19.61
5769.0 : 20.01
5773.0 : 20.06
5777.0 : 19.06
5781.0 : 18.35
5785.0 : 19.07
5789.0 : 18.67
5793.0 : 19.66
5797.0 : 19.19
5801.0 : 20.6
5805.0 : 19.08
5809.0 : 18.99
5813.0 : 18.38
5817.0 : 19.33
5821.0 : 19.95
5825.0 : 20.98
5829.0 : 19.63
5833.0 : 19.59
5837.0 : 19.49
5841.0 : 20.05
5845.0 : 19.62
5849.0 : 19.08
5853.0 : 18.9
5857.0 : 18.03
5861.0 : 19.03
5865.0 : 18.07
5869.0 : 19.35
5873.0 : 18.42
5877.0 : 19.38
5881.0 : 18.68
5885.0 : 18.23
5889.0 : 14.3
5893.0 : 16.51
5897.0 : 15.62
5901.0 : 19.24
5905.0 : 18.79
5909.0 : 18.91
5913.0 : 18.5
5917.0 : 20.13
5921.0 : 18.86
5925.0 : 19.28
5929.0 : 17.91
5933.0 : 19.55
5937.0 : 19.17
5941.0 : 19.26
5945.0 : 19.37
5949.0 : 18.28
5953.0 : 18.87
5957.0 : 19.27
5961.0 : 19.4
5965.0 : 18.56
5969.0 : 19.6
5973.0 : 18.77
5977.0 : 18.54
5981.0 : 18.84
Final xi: 2.88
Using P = 0.0558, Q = 2.94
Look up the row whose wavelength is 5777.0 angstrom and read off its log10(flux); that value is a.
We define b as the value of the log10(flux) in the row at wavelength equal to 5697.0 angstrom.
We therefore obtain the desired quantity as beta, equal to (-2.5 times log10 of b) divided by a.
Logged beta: -0.205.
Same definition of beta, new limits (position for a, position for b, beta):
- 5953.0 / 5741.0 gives -0.192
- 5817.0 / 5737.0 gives -0.229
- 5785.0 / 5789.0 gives -0.203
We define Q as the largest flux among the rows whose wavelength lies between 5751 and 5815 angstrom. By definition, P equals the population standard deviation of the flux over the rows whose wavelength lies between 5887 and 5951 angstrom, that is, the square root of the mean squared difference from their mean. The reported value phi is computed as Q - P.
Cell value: 19.1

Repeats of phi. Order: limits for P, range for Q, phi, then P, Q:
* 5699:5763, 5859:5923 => 19.3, 0.79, 20.13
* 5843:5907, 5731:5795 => 19.0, 1.44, 20.46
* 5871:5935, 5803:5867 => 19.5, 1.49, 20.98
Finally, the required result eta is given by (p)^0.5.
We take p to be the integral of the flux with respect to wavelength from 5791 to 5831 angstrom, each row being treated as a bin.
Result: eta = 28.0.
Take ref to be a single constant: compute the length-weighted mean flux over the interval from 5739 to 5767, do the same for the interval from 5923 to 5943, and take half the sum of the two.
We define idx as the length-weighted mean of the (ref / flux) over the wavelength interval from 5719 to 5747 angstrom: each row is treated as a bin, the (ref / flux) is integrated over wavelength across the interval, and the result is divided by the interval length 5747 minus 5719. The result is 0.997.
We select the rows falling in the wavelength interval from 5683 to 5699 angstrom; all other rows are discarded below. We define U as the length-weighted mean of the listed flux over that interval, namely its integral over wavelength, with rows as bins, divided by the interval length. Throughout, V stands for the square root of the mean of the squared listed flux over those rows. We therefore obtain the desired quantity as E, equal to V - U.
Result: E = 0.007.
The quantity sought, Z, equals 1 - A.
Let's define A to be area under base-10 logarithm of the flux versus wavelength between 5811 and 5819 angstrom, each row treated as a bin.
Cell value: -9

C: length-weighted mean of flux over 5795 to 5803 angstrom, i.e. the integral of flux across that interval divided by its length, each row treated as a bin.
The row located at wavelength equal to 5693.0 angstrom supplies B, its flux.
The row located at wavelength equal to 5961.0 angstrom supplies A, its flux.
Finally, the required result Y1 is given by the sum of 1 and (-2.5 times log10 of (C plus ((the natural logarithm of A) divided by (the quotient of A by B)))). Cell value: -2.40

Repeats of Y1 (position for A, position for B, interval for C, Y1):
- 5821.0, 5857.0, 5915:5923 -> -2.37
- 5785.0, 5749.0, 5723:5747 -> -2.34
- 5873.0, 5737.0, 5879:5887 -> -2.34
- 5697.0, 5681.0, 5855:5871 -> -2.34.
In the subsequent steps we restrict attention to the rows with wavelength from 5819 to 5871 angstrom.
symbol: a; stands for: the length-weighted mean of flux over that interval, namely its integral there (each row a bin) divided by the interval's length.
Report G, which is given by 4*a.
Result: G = 77.5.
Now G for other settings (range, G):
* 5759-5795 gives 77.2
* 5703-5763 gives 75.5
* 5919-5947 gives 76.2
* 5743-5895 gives 76.0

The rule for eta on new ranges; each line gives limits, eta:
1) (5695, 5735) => 27.4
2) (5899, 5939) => 27.6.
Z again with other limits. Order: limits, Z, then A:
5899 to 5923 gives -30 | 31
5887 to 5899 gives -13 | 14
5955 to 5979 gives -30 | 31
